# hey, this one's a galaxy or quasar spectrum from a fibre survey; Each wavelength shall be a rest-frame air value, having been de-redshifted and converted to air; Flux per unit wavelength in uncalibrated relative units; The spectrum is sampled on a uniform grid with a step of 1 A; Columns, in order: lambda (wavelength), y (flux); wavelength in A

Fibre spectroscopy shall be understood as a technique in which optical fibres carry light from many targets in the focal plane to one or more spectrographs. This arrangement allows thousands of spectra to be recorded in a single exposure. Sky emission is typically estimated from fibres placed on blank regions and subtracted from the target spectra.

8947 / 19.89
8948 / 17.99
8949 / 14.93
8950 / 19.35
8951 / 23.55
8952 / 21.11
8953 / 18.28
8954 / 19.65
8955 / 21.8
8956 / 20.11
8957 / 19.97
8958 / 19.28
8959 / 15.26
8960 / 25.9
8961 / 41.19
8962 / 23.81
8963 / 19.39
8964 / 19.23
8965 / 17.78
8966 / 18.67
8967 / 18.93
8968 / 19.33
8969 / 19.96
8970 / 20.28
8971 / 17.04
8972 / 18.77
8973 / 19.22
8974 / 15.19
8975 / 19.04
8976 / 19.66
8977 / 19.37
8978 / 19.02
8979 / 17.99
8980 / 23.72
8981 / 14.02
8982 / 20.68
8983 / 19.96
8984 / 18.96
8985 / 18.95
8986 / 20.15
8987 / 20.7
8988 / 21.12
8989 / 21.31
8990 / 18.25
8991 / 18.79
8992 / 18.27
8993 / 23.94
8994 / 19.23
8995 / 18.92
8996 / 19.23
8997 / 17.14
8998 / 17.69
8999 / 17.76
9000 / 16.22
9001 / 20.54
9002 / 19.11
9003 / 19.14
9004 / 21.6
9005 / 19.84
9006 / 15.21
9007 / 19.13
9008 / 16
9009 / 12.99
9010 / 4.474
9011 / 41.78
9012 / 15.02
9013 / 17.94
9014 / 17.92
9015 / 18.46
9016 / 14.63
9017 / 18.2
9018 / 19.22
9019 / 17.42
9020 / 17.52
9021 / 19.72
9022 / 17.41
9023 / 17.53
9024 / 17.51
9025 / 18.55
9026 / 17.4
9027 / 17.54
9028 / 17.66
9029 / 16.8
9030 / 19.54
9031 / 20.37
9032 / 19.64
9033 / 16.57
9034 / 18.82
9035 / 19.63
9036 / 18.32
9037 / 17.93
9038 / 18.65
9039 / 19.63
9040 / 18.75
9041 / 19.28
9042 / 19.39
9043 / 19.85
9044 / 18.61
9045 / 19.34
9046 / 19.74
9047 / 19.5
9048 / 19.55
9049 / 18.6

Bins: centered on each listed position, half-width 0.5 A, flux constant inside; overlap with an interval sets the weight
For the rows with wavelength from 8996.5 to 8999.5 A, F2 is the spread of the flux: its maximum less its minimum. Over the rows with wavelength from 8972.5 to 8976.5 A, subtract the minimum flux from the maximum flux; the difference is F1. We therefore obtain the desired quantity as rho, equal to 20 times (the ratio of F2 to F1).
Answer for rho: 3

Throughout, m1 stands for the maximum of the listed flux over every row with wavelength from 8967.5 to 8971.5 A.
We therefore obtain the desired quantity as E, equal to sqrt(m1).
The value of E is 4.5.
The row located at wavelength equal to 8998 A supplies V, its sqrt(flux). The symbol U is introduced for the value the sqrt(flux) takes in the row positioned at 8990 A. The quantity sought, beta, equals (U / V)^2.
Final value 1.03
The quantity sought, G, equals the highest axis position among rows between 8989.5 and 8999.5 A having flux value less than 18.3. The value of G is 8999 A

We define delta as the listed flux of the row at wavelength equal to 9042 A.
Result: 19.39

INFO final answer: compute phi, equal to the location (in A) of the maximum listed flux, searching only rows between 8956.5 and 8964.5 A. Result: 8961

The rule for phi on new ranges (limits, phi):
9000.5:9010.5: 9004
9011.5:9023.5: 9021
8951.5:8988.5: 8961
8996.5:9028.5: 9011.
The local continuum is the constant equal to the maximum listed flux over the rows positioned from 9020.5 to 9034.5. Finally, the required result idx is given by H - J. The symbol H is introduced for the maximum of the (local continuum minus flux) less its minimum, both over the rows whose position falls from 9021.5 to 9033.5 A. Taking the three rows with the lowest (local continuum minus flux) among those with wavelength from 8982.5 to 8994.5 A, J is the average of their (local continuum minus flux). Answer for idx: 6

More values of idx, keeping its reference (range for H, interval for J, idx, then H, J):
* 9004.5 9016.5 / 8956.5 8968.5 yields 47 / 37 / -9.9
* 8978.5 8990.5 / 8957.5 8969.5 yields 20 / 10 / -9.9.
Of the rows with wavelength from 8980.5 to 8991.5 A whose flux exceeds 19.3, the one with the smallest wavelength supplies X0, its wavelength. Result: 8982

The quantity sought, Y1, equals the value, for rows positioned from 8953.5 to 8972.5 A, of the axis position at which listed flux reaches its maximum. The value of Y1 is 8961 A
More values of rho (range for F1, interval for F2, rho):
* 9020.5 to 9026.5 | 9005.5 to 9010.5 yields 126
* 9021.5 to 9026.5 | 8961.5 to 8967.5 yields 105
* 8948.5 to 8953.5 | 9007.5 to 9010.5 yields 27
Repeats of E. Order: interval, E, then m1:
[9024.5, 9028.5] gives 4.3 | 18.55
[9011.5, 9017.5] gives 4.3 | 18.46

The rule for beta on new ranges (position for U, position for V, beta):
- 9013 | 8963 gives 0.93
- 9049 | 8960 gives 0.72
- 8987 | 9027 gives 1.18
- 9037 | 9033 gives 1.08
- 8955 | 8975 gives 1.14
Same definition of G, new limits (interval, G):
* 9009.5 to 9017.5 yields 9017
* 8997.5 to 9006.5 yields 9006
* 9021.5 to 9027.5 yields 9027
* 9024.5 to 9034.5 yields 9033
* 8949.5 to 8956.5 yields 8953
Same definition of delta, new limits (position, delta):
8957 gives 19.97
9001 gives 20.54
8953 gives 18.28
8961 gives 41.19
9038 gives 18.65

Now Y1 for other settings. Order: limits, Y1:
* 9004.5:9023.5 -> 9011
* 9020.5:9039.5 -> 9031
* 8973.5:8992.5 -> 8980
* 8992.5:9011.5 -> 9011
